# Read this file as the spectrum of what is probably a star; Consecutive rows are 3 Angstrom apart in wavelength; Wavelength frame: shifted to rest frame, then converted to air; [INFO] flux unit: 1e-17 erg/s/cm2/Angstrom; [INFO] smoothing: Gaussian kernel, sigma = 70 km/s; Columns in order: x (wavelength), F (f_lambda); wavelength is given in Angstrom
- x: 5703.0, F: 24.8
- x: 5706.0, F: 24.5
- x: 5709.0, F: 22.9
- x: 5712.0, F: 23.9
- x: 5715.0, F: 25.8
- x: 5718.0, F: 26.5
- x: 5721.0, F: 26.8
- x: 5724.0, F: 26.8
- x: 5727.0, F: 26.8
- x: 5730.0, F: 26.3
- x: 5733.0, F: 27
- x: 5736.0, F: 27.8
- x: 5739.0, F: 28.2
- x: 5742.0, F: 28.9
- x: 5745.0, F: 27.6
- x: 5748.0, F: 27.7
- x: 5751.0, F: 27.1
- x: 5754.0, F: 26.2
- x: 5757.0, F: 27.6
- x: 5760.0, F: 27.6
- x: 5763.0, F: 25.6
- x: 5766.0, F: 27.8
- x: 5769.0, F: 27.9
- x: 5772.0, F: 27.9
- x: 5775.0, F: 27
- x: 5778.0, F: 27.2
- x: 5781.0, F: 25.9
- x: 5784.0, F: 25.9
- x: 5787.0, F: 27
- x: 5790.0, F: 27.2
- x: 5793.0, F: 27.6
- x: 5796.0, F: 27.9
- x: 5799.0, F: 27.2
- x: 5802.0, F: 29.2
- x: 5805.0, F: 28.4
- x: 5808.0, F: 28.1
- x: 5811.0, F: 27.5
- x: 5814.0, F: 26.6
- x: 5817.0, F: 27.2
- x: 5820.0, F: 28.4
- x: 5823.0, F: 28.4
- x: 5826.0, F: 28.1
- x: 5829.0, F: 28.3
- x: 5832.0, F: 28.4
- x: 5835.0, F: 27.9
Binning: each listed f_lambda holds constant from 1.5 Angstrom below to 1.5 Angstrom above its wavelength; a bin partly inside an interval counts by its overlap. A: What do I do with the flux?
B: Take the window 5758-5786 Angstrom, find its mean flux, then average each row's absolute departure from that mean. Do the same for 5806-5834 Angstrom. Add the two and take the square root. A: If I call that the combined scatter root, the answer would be 1.15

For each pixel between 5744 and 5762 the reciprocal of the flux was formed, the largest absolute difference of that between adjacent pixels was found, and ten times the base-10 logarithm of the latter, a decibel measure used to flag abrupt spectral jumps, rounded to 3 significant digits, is -27.1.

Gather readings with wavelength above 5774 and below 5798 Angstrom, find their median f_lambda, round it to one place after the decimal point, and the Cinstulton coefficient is 27.1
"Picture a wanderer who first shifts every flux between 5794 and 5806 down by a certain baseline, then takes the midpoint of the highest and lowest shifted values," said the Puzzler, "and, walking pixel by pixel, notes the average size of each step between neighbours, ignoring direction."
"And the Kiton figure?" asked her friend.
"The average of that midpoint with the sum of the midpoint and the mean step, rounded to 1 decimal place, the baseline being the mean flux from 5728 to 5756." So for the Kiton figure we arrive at 1.4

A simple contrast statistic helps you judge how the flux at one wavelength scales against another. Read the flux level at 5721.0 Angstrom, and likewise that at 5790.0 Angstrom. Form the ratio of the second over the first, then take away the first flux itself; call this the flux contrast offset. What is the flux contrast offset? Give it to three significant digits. -25.8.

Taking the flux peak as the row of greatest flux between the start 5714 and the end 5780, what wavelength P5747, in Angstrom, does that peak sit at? 5742.0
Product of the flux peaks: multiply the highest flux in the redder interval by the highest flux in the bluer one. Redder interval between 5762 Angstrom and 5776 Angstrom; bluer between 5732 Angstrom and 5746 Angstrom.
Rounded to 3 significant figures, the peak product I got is 806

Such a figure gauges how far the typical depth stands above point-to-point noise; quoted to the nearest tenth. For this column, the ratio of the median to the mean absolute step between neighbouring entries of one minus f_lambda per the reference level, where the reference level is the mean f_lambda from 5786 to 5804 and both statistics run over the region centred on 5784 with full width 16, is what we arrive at 1.1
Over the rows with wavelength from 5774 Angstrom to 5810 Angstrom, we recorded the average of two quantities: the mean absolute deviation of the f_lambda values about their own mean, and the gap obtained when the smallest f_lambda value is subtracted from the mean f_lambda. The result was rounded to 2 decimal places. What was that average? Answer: 1.10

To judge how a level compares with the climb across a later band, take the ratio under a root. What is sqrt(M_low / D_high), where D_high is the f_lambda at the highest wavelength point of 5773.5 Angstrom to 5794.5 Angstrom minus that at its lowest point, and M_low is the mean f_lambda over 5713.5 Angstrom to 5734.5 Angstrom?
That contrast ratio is 7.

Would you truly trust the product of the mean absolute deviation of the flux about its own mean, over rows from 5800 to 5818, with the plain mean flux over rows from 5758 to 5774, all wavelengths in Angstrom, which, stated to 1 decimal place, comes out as 20.1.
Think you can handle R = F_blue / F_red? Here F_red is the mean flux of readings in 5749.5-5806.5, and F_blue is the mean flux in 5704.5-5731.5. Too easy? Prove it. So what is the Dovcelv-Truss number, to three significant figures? 0.938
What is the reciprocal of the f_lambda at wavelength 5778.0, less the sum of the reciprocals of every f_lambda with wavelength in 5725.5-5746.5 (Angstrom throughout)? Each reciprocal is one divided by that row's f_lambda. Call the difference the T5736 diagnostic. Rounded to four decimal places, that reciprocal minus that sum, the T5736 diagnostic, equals -0.2179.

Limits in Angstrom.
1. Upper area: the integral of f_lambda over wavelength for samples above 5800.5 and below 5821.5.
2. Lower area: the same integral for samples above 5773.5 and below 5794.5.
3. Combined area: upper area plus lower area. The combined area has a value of 1150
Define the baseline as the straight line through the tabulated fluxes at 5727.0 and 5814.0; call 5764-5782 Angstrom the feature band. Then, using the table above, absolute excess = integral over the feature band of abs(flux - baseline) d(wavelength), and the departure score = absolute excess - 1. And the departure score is 14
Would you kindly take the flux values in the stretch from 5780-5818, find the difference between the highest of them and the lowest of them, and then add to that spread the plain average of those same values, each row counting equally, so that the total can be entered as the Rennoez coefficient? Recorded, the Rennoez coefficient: 30.7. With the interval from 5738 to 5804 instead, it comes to 31.0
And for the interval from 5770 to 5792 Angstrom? 28.9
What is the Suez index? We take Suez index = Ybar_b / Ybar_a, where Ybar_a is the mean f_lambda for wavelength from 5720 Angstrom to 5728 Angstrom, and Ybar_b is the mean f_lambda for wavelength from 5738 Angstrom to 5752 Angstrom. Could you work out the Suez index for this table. 1.04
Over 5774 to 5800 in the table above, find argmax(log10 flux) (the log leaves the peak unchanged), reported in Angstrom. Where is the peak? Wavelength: 5796.0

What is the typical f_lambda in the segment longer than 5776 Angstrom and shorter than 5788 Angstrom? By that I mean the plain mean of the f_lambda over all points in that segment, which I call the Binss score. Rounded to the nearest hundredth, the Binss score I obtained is 26.50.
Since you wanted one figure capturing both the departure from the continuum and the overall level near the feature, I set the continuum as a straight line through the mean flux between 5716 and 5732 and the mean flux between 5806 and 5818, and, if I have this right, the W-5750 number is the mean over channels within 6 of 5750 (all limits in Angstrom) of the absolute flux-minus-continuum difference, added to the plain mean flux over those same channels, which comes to 27.8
